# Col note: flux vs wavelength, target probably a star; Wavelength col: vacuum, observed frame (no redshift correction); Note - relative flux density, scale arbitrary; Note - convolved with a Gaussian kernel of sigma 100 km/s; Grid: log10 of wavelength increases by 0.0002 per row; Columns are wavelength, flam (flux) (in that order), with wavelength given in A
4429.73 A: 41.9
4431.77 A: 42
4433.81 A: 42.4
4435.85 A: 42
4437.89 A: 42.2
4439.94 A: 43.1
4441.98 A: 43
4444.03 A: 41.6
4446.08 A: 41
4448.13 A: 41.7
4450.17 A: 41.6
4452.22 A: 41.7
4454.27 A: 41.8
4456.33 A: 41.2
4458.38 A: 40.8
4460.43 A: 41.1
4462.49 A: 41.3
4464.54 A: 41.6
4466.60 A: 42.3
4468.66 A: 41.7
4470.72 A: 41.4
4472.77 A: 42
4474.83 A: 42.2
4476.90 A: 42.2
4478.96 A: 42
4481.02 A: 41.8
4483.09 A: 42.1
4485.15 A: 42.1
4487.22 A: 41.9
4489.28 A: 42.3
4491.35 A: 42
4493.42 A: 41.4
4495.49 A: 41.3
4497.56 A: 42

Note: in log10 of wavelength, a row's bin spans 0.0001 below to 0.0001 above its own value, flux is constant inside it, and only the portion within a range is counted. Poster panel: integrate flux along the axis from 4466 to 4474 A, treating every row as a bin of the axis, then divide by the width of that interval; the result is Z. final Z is 41.86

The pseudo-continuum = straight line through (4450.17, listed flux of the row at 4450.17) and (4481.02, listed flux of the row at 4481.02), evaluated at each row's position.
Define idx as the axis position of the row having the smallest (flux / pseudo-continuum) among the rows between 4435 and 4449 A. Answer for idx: 4446.08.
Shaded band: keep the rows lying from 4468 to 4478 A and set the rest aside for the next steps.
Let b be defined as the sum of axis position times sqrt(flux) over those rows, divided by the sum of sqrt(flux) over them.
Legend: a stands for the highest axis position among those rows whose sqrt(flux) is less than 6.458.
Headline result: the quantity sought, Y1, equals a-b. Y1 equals -2.1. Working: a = 4470.72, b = 4472.8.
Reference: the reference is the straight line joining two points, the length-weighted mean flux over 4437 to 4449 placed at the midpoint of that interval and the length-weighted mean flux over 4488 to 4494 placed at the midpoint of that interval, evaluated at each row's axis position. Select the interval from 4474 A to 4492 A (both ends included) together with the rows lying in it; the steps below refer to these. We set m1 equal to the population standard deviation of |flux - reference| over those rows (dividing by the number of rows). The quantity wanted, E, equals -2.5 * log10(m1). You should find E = 2.6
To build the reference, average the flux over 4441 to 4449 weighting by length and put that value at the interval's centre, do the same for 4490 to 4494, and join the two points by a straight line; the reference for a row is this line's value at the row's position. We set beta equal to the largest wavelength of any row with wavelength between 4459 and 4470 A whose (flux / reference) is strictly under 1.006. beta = 4468.66 A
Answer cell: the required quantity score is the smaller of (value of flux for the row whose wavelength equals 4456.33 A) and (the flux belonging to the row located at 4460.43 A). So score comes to 41.1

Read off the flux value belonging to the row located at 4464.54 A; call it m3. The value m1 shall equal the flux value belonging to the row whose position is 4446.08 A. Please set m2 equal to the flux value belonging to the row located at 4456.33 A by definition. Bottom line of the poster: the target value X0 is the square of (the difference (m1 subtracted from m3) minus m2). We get 1648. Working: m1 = 41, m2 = 41.2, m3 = 41.6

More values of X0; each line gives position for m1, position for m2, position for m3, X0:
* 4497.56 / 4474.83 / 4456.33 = 1849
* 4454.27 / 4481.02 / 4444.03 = 1764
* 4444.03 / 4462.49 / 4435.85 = 1673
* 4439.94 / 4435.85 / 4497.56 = 1858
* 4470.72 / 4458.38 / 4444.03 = 1648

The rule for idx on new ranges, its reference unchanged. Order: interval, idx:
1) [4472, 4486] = 4481.02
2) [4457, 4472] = 4458.38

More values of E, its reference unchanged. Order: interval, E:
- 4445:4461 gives 1.1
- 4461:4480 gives 1.6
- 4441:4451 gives 1.4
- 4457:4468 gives 1.2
